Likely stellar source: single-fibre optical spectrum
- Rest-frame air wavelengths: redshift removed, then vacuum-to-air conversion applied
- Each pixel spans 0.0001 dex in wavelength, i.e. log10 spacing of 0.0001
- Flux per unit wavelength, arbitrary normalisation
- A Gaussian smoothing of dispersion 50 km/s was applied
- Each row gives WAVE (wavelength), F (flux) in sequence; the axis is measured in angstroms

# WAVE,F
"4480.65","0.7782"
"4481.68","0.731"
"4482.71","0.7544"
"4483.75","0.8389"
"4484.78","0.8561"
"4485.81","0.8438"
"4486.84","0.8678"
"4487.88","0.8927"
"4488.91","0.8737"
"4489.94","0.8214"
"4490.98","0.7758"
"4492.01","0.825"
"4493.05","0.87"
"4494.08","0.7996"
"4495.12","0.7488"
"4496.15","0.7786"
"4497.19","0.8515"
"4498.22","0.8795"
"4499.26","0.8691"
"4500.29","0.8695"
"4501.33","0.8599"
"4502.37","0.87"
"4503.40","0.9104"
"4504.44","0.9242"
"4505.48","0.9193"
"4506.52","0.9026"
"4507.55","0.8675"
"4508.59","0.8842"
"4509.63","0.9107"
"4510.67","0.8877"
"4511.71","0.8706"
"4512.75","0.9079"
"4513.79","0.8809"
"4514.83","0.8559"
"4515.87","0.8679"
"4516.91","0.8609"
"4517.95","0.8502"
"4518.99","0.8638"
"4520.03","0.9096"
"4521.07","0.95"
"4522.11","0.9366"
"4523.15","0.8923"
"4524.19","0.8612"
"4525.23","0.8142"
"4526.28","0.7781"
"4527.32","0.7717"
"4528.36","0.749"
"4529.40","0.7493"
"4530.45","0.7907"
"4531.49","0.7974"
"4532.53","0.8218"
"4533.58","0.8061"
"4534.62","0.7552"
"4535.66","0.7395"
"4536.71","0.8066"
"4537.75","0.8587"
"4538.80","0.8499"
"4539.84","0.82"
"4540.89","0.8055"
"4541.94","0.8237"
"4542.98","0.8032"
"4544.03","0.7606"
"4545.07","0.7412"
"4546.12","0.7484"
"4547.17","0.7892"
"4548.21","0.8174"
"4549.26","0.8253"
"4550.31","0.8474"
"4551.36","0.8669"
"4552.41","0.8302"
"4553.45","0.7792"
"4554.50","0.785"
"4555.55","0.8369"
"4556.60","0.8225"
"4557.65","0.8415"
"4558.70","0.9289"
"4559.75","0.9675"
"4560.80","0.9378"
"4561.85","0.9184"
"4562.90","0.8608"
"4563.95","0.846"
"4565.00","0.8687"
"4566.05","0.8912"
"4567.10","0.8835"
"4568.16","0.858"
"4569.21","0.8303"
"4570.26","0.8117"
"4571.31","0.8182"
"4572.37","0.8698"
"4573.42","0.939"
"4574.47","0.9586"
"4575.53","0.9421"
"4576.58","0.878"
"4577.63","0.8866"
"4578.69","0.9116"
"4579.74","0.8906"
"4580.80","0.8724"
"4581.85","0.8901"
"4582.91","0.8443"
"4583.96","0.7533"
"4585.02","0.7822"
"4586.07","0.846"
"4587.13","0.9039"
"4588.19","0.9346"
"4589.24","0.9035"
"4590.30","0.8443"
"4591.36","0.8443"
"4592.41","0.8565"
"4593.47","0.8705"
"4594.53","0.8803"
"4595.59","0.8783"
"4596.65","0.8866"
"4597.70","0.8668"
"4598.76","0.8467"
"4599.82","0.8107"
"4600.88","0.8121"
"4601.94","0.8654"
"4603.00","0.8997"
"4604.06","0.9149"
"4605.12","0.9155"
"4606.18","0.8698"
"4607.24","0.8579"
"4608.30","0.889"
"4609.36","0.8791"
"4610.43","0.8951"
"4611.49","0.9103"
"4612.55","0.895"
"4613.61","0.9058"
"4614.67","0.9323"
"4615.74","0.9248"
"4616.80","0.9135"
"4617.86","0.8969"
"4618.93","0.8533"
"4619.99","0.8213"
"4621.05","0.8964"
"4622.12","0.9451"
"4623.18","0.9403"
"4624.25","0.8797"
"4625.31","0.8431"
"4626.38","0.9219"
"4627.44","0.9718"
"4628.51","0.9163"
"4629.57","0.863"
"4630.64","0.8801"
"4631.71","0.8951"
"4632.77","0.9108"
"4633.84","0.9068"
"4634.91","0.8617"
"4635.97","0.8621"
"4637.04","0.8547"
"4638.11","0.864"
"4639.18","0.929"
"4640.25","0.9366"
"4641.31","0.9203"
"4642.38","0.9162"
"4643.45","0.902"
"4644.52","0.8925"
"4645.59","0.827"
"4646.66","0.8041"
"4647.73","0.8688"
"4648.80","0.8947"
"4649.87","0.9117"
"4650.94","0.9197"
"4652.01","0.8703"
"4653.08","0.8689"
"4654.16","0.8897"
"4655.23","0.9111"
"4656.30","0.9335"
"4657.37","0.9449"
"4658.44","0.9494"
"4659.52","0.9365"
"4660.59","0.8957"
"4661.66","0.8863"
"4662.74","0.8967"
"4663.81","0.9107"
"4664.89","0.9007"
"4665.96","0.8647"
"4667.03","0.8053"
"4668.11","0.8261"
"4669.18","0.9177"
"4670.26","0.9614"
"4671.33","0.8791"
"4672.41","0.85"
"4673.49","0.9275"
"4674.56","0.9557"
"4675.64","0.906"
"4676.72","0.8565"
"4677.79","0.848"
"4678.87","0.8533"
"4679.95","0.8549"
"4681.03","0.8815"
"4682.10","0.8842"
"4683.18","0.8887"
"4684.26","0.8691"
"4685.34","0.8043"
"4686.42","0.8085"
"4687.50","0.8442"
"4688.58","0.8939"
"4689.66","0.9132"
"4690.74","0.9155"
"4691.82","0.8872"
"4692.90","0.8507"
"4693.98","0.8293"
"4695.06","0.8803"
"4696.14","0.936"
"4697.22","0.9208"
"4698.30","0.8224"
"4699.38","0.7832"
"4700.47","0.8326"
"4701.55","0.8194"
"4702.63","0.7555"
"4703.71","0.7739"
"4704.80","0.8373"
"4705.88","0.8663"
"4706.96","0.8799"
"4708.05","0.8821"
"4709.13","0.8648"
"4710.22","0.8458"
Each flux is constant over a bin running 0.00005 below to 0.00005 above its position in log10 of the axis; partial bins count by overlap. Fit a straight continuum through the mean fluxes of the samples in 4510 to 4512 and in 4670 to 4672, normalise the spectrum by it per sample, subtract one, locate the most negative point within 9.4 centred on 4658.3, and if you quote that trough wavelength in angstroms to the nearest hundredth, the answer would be 4661.66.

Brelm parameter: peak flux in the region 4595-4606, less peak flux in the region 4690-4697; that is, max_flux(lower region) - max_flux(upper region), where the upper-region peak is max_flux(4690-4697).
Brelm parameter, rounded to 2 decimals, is -0.02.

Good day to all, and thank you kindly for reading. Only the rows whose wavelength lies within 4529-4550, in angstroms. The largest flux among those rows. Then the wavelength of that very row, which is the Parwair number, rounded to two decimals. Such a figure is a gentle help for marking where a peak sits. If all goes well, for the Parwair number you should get 4537.75 angstroms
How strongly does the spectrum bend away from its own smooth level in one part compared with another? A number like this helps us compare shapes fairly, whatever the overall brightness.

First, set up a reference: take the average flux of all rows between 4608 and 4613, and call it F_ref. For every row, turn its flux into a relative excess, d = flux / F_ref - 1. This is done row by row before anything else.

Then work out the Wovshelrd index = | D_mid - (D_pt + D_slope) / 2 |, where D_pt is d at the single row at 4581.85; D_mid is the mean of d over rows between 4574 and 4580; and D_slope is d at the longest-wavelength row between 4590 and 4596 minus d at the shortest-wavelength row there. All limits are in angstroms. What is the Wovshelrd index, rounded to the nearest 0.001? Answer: 0.003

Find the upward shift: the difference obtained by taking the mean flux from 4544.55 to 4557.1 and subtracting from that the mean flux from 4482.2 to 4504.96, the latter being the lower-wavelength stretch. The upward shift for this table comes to -0.037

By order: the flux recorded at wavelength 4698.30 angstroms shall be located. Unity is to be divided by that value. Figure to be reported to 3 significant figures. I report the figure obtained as 1.22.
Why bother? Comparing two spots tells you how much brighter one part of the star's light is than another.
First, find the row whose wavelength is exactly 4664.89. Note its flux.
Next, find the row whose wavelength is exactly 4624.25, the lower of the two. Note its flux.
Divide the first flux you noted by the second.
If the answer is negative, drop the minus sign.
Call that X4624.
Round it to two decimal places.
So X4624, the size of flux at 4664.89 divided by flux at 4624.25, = 1.02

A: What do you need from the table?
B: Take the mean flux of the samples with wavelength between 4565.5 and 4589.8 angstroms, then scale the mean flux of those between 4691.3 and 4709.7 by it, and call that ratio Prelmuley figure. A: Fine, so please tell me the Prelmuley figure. 0.97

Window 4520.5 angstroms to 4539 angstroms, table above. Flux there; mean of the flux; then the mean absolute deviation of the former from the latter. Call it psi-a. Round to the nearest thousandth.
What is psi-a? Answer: 0.049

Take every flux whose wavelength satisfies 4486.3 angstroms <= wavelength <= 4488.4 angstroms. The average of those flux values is 0.880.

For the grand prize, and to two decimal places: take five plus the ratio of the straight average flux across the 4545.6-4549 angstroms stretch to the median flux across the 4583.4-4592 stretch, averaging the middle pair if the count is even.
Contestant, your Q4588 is 5.93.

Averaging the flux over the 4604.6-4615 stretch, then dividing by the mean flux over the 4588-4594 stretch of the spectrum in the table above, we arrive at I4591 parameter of 1.02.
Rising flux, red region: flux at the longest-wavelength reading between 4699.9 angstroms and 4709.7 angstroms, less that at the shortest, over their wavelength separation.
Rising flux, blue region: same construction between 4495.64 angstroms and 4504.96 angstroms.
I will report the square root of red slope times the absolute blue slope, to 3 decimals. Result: 0.008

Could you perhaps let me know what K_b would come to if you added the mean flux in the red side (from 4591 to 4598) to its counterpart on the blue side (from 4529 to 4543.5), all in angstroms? 1.67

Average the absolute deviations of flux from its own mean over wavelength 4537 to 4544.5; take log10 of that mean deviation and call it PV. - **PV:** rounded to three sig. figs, -1.63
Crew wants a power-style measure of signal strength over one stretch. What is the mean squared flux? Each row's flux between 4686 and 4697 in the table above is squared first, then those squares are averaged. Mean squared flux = 0.77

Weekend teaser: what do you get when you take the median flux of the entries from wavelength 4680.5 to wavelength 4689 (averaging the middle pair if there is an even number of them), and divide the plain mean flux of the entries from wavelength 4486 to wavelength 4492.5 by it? 0.96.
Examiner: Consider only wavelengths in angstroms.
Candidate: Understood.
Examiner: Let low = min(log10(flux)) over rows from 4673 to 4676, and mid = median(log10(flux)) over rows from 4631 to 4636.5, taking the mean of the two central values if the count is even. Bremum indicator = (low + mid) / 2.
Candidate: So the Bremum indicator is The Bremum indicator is -0.046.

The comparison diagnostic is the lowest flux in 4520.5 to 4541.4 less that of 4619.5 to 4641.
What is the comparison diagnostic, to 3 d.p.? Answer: -0.082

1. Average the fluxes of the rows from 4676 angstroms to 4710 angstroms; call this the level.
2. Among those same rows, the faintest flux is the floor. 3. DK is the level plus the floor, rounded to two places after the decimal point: 1.61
